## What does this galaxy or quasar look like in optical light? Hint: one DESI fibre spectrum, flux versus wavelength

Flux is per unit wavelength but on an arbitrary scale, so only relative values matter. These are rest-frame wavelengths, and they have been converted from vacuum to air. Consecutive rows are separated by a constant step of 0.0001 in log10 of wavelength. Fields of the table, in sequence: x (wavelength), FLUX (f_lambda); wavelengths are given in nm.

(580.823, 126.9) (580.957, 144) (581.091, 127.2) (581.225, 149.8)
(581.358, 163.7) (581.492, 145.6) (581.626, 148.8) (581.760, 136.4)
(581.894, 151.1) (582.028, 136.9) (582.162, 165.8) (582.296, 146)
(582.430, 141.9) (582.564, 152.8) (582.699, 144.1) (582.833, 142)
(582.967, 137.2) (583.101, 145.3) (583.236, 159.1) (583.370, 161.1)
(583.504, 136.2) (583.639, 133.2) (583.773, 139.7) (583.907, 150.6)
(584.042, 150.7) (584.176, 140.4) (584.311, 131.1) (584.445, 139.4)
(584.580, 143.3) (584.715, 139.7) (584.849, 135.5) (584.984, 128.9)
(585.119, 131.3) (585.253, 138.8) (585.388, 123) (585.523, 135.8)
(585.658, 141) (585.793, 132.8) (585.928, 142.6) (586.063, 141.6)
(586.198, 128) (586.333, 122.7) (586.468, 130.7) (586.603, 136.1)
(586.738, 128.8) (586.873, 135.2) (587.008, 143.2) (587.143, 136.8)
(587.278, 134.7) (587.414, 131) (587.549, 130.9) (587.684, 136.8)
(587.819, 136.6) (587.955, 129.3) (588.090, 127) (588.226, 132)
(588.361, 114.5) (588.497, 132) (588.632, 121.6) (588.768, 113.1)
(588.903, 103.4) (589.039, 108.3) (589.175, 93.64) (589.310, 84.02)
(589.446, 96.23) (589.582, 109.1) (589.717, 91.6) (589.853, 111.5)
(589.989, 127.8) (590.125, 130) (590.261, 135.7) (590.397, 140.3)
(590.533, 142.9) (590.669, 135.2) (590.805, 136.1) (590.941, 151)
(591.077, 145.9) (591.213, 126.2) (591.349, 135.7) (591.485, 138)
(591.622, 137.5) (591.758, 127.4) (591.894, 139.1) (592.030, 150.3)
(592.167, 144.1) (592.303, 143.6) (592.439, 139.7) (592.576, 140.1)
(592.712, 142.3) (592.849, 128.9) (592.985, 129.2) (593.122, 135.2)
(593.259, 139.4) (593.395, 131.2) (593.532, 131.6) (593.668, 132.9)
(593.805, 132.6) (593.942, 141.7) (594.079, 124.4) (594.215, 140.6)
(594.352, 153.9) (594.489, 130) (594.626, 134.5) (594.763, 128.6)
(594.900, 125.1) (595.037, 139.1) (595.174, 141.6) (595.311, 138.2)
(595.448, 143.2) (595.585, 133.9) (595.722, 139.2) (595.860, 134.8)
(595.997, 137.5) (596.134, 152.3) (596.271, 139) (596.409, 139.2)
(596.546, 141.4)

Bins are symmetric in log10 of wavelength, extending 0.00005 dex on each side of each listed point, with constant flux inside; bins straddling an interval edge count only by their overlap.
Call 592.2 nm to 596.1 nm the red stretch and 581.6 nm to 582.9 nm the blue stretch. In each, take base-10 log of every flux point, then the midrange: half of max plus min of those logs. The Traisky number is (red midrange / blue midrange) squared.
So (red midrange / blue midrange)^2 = 0.967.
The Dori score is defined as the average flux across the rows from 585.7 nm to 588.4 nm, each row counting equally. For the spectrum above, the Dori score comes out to 133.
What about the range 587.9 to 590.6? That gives 117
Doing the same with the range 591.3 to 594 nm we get 137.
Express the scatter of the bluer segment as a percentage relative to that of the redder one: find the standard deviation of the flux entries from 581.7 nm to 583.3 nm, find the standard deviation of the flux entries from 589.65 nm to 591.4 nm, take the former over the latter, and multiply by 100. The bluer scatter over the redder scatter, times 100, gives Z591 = 59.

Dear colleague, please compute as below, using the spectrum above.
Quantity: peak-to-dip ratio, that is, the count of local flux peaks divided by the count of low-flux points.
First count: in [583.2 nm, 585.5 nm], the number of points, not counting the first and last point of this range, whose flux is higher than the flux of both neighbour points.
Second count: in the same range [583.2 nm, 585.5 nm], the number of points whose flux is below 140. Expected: 0.36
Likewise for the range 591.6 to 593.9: 0.33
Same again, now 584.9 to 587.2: 0.38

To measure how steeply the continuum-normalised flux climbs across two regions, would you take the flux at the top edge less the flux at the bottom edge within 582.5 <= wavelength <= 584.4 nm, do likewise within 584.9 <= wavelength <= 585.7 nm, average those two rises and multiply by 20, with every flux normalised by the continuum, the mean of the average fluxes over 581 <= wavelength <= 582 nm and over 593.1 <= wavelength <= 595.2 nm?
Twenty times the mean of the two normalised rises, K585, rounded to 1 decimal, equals -0.7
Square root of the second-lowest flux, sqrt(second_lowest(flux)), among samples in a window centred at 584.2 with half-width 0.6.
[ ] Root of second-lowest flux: 11.5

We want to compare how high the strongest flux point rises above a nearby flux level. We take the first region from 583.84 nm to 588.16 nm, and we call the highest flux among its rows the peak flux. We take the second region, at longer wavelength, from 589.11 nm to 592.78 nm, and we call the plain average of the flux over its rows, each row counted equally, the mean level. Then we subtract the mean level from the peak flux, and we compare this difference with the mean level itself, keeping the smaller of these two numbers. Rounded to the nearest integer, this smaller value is 21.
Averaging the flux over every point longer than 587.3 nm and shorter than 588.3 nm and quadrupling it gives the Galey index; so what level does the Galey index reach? 528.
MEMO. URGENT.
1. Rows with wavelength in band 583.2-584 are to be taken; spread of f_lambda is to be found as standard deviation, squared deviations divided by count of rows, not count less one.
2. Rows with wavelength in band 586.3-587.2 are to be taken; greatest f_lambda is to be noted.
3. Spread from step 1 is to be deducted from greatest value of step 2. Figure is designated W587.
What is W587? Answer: 132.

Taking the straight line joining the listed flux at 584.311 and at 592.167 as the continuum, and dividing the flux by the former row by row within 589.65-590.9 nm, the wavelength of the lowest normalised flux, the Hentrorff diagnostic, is 589.717 nm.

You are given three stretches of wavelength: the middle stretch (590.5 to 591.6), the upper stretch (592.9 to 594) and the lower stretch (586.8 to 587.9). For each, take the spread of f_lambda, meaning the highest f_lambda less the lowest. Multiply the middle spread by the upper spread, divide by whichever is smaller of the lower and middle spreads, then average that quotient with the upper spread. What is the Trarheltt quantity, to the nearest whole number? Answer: 19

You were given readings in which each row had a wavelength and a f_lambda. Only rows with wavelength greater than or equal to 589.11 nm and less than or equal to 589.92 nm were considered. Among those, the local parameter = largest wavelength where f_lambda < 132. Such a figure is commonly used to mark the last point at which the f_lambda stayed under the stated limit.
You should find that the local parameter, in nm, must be 589.853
